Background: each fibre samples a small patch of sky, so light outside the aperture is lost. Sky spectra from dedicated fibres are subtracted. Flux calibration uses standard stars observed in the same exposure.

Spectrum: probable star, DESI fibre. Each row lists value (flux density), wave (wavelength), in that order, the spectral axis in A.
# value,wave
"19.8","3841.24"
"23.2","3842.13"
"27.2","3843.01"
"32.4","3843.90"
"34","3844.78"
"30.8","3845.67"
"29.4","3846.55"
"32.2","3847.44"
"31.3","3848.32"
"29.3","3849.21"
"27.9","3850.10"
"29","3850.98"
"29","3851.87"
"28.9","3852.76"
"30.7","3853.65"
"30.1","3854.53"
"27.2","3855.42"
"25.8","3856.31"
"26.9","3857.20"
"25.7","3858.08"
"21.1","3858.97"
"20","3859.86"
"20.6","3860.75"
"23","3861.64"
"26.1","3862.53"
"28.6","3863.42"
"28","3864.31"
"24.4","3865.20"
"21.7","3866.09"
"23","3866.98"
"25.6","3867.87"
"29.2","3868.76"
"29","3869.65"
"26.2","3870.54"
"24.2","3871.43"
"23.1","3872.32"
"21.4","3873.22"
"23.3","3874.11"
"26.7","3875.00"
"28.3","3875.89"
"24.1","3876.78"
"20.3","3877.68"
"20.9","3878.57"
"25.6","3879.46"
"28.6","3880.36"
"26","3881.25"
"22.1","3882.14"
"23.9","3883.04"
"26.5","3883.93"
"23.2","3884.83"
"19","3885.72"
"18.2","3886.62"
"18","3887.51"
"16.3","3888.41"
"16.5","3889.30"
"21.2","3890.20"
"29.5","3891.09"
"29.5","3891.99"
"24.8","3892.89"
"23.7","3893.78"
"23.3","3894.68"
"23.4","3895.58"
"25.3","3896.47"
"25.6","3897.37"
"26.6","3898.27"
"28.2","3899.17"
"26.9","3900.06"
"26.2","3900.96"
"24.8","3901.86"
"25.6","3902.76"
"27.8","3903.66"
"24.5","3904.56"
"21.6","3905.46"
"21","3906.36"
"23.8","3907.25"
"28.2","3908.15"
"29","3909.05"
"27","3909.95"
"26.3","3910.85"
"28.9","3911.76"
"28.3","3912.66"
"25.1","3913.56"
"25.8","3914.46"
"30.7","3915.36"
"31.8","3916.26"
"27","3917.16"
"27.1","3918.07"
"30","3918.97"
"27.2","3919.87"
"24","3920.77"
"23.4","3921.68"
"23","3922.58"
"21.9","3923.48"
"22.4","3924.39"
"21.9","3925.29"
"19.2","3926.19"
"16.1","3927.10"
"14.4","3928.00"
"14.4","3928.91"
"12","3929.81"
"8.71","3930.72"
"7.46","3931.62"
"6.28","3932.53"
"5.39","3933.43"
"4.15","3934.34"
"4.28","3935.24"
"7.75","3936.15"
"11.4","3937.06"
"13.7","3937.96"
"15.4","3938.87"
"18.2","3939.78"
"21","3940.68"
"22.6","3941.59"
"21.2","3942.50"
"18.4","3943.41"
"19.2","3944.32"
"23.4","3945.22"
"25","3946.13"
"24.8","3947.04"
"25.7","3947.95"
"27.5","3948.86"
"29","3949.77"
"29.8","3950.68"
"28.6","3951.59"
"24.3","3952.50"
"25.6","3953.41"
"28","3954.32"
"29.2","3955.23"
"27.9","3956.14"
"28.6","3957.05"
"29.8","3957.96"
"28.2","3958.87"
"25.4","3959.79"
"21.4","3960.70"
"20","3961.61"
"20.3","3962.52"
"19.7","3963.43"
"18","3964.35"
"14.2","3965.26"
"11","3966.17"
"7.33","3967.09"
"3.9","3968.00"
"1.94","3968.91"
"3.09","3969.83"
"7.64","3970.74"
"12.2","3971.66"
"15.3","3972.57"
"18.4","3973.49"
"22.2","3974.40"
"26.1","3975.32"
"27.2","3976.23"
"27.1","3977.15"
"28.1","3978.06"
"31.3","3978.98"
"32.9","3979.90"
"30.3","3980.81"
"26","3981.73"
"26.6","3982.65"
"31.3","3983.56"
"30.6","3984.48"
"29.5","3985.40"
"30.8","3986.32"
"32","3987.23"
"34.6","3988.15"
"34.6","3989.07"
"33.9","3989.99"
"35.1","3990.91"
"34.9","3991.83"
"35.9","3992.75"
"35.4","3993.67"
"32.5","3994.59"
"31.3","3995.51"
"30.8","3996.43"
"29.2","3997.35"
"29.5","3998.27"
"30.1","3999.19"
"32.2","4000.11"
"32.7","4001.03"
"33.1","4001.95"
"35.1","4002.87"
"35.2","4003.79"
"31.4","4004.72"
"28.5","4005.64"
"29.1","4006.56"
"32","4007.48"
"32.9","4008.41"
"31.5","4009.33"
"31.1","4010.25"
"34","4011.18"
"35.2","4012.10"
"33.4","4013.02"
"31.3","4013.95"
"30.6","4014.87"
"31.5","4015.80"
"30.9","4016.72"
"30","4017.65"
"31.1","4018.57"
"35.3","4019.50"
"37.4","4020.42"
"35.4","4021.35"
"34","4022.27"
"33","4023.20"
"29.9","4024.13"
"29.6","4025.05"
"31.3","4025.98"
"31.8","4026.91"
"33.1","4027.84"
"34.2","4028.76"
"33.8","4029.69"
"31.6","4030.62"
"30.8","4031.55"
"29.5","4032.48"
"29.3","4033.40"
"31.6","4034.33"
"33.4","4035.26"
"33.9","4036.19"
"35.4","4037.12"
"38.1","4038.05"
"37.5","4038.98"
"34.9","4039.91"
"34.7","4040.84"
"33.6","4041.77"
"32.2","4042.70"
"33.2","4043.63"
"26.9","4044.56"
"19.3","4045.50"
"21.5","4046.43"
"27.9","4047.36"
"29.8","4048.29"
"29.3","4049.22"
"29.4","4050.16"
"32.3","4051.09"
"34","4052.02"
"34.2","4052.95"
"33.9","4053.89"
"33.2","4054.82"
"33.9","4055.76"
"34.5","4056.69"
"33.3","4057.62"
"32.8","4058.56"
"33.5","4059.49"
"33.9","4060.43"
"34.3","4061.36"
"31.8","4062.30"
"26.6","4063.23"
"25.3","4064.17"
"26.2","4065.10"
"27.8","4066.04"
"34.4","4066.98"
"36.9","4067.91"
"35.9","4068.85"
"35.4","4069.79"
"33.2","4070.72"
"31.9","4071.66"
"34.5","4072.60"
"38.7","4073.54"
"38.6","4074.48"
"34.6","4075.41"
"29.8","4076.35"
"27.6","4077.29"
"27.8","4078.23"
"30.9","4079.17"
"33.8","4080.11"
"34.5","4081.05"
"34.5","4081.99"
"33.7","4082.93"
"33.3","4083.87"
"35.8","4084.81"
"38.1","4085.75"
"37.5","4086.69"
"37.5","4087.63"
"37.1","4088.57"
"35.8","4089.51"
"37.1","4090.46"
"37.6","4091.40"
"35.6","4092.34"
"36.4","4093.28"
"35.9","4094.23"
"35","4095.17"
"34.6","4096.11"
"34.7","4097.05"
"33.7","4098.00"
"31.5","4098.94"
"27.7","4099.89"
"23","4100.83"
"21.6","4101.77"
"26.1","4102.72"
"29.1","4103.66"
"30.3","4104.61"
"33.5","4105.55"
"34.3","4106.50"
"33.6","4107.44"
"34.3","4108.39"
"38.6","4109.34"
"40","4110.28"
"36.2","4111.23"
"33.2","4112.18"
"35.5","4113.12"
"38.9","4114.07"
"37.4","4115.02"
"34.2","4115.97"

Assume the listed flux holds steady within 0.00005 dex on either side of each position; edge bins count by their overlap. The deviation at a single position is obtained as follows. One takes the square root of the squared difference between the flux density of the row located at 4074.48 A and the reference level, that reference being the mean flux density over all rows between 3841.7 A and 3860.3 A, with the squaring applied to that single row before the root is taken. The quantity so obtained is 10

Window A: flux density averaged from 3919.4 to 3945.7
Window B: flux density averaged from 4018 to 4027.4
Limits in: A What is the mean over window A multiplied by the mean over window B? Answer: 531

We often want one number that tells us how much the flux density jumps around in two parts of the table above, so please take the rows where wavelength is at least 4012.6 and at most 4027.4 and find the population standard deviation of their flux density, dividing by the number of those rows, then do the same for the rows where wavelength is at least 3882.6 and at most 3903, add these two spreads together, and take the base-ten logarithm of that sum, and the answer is 0.78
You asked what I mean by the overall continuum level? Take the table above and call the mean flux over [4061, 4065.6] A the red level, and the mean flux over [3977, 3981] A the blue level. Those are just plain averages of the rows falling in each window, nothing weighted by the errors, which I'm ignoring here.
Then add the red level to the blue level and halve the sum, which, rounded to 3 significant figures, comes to 29.4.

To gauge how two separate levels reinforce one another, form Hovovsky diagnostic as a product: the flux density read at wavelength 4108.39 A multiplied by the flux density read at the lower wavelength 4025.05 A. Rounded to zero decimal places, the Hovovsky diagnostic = 1015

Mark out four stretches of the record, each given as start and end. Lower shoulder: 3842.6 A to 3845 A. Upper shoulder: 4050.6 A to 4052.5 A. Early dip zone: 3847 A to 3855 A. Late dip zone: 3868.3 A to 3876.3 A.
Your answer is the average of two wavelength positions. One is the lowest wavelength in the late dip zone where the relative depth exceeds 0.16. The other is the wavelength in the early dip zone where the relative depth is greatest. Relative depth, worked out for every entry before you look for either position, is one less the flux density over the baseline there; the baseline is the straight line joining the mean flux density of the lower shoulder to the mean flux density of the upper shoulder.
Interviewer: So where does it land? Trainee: 3860.3 A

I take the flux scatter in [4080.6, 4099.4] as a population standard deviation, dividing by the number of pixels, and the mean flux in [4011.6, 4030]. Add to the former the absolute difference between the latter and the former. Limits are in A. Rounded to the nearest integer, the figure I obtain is 33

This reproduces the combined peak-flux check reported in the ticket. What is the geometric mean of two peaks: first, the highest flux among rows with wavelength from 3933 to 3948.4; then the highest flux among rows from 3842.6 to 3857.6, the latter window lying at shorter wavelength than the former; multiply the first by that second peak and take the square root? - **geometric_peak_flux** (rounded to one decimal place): 29.6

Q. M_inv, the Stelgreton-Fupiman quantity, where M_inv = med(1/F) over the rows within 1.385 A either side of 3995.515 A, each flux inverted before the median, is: 0.032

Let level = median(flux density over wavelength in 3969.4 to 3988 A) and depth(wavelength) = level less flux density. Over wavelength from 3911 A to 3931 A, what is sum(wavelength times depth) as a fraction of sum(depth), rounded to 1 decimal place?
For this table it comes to 3928.7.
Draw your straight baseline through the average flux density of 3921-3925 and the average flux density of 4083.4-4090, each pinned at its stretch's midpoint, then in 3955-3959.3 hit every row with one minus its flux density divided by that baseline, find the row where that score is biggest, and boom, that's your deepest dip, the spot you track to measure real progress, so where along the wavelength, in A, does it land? 3956.14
